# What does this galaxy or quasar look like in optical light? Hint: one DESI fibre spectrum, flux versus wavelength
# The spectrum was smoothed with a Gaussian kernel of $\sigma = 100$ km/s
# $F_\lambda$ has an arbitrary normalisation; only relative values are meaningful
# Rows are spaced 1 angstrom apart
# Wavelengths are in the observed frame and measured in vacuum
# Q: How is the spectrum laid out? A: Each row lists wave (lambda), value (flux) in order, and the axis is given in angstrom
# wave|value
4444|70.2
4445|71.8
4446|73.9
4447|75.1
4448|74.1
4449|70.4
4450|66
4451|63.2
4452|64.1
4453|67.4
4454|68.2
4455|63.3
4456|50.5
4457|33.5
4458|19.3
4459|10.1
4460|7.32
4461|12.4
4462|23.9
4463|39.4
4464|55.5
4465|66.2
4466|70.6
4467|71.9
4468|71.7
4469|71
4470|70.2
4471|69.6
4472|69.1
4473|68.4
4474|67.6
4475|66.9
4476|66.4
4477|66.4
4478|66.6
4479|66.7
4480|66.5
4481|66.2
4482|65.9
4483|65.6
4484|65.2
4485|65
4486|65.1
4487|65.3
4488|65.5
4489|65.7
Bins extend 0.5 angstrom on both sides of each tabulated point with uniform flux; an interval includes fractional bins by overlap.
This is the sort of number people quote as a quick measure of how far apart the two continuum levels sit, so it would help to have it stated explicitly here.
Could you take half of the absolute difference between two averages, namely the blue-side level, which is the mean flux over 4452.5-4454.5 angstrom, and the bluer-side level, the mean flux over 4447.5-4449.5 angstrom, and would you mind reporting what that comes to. 2.2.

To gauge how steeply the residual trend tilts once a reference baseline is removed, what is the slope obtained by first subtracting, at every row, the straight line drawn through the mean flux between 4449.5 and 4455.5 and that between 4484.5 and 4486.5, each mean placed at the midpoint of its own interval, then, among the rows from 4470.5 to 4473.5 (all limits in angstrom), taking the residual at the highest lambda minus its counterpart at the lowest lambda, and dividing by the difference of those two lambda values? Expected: -0.6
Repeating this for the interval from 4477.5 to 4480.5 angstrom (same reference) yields 0.0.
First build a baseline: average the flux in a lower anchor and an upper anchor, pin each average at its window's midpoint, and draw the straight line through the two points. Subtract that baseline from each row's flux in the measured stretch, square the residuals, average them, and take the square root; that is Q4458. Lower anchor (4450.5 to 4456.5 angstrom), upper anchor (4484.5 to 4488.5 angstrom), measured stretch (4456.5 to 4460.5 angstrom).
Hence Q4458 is 47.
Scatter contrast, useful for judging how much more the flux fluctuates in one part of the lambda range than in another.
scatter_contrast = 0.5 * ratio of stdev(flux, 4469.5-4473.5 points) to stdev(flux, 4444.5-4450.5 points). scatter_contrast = 0.11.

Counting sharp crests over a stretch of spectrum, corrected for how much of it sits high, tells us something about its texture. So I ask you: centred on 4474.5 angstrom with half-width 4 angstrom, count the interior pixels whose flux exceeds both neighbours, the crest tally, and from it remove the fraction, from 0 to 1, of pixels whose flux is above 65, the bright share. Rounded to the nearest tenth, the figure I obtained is -1.0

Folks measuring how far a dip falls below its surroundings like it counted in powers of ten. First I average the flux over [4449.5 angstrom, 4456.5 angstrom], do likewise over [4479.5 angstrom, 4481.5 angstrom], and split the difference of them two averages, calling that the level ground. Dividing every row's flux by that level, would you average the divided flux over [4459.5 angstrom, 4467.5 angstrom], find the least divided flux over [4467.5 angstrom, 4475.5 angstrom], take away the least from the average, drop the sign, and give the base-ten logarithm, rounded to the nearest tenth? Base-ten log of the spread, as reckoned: -0.4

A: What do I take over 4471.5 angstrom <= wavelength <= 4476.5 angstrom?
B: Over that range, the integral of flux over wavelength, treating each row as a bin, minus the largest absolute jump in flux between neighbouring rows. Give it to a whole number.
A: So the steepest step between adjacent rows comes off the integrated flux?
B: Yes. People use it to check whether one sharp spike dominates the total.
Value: 338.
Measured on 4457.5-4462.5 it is 62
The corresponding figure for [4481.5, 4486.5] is 326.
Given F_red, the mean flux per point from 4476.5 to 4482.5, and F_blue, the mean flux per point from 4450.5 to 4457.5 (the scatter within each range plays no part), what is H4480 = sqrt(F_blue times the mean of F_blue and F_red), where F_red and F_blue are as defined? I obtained 61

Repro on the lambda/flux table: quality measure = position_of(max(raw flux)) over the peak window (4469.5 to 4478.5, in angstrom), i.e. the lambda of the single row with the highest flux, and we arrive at 4470 angstrom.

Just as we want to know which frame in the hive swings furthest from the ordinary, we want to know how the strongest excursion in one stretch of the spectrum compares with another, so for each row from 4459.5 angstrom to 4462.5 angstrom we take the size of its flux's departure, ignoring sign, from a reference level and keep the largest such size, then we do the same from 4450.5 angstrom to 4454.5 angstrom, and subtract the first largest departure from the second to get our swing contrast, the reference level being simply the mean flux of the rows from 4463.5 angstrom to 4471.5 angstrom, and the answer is -56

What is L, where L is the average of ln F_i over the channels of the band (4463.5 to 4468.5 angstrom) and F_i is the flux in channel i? 4.20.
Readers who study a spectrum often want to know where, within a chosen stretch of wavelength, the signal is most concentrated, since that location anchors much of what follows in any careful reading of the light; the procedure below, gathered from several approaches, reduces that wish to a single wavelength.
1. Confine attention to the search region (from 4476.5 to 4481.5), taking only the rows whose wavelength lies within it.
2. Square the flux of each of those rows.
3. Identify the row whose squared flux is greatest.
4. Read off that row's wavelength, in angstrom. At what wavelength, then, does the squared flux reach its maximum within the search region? 4479 angstrom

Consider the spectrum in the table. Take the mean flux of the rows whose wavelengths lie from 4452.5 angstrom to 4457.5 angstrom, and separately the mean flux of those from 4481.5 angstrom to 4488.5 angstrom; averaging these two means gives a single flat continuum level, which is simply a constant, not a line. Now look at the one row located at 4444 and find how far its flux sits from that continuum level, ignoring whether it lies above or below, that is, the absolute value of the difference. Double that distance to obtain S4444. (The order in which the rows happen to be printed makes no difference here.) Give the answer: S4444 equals 18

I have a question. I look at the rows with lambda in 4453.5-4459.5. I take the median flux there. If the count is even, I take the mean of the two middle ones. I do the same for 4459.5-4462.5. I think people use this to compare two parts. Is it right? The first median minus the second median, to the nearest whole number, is 30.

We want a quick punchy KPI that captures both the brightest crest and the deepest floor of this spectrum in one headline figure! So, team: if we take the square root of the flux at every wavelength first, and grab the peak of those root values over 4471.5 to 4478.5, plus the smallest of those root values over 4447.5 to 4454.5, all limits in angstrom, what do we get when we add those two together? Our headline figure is 16.3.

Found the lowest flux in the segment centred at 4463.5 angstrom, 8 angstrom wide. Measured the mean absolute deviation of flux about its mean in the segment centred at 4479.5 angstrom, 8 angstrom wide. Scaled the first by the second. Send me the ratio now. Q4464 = 25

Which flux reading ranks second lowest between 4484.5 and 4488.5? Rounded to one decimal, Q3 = 65.1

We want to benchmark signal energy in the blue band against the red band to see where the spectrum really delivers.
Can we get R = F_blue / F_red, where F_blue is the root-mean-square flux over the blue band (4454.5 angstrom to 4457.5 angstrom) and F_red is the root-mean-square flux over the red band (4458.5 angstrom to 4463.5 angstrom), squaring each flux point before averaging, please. 2.29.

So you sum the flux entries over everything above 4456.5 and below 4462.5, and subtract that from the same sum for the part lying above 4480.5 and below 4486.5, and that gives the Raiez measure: 286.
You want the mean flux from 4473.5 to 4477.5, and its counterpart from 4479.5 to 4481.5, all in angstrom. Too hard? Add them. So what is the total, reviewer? 133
